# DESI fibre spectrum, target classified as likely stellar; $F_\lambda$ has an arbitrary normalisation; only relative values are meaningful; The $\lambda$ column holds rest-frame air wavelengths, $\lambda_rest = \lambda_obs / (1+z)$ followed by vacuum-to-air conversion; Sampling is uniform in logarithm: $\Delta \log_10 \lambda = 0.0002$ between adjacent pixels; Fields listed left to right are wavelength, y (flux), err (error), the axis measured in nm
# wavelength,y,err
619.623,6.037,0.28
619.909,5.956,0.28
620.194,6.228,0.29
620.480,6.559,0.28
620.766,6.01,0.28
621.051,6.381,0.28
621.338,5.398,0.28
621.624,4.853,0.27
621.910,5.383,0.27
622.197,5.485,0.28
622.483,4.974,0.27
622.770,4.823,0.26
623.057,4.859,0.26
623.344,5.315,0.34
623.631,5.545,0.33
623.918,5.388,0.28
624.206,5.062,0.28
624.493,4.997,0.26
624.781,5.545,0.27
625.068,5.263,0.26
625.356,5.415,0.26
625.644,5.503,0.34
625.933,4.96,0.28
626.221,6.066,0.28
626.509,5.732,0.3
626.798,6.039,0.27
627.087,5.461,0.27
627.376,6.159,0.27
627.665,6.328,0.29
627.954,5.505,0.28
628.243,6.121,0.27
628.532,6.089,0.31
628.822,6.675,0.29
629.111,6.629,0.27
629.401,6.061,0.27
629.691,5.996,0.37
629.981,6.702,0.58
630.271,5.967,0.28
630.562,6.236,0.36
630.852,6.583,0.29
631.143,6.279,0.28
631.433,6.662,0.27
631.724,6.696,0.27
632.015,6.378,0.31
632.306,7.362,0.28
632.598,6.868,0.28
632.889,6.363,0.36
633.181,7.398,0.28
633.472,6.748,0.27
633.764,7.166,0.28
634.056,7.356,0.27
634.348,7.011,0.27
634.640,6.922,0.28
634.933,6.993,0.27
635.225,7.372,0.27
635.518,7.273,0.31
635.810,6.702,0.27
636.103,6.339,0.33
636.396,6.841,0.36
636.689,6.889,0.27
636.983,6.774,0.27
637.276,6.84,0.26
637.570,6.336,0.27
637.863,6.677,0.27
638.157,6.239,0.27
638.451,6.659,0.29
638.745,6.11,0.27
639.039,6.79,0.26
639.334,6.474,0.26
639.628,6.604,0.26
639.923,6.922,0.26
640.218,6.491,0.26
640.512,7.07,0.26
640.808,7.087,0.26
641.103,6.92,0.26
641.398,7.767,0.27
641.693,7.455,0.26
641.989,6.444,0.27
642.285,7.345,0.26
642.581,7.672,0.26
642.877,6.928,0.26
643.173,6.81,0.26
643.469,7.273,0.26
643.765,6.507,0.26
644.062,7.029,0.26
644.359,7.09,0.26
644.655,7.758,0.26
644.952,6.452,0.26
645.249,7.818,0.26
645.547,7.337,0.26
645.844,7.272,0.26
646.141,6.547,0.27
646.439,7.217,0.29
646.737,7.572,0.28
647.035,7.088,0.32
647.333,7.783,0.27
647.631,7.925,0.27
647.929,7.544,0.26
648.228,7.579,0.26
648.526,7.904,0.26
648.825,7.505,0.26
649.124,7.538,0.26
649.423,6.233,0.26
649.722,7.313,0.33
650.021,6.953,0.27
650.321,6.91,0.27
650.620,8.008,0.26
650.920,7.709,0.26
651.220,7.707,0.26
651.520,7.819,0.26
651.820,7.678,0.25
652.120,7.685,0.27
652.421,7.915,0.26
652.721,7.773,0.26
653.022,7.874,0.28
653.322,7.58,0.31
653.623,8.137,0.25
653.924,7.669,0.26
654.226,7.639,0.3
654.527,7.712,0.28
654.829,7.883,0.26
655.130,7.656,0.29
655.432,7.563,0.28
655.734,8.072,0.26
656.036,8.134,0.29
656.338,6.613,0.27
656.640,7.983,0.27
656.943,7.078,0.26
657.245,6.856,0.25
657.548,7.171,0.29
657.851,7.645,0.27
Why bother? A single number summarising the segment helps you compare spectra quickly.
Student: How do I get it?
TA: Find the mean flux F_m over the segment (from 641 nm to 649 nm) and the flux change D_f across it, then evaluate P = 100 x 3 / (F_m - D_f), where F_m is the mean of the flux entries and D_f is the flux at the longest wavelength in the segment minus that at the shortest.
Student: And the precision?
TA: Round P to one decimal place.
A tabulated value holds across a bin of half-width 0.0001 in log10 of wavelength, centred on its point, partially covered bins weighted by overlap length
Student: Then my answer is 44.8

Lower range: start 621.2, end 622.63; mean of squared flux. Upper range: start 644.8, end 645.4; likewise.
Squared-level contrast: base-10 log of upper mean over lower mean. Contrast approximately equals 0.27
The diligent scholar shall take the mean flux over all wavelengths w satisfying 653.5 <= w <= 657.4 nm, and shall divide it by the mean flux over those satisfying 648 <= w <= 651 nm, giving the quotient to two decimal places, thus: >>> 1.03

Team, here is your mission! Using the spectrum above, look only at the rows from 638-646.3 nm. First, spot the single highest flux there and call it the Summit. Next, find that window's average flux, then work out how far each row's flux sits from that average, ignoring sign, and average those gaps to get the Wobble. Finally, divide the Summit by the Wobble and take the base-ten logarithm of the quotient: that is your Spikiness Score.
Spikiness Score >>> 1.30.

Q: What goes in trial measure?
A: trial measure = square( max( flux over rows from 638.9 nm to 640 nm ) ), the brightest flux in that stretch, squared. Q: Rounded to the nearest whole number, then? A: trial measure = 48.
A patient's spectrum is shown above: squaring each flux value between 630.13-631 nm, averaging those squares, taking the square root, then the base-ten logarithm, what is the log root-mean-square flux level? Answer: 0.80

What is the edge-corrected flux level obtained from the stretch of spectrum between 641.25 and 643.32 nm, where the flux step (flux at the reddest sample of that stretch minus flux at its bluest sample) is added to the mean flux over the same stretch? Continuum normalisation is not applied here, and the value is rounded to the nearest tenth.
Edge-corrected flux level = 6.2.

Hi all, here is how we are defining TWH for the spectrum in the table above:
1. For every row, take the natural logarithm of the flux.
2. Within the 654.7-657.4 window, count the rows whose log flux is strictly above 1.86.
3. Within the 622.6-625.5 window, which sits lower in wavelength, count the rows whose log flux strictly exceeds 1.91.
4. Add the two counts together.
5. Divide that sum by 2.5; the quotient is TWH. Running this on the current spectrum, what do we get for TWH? 3.6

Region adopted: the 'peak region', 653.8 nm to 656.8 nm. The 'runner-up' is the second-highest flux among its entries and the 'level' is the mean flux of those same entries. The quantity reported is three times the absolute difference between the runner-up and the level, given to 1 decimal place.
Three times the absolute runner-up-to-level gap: 1.1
